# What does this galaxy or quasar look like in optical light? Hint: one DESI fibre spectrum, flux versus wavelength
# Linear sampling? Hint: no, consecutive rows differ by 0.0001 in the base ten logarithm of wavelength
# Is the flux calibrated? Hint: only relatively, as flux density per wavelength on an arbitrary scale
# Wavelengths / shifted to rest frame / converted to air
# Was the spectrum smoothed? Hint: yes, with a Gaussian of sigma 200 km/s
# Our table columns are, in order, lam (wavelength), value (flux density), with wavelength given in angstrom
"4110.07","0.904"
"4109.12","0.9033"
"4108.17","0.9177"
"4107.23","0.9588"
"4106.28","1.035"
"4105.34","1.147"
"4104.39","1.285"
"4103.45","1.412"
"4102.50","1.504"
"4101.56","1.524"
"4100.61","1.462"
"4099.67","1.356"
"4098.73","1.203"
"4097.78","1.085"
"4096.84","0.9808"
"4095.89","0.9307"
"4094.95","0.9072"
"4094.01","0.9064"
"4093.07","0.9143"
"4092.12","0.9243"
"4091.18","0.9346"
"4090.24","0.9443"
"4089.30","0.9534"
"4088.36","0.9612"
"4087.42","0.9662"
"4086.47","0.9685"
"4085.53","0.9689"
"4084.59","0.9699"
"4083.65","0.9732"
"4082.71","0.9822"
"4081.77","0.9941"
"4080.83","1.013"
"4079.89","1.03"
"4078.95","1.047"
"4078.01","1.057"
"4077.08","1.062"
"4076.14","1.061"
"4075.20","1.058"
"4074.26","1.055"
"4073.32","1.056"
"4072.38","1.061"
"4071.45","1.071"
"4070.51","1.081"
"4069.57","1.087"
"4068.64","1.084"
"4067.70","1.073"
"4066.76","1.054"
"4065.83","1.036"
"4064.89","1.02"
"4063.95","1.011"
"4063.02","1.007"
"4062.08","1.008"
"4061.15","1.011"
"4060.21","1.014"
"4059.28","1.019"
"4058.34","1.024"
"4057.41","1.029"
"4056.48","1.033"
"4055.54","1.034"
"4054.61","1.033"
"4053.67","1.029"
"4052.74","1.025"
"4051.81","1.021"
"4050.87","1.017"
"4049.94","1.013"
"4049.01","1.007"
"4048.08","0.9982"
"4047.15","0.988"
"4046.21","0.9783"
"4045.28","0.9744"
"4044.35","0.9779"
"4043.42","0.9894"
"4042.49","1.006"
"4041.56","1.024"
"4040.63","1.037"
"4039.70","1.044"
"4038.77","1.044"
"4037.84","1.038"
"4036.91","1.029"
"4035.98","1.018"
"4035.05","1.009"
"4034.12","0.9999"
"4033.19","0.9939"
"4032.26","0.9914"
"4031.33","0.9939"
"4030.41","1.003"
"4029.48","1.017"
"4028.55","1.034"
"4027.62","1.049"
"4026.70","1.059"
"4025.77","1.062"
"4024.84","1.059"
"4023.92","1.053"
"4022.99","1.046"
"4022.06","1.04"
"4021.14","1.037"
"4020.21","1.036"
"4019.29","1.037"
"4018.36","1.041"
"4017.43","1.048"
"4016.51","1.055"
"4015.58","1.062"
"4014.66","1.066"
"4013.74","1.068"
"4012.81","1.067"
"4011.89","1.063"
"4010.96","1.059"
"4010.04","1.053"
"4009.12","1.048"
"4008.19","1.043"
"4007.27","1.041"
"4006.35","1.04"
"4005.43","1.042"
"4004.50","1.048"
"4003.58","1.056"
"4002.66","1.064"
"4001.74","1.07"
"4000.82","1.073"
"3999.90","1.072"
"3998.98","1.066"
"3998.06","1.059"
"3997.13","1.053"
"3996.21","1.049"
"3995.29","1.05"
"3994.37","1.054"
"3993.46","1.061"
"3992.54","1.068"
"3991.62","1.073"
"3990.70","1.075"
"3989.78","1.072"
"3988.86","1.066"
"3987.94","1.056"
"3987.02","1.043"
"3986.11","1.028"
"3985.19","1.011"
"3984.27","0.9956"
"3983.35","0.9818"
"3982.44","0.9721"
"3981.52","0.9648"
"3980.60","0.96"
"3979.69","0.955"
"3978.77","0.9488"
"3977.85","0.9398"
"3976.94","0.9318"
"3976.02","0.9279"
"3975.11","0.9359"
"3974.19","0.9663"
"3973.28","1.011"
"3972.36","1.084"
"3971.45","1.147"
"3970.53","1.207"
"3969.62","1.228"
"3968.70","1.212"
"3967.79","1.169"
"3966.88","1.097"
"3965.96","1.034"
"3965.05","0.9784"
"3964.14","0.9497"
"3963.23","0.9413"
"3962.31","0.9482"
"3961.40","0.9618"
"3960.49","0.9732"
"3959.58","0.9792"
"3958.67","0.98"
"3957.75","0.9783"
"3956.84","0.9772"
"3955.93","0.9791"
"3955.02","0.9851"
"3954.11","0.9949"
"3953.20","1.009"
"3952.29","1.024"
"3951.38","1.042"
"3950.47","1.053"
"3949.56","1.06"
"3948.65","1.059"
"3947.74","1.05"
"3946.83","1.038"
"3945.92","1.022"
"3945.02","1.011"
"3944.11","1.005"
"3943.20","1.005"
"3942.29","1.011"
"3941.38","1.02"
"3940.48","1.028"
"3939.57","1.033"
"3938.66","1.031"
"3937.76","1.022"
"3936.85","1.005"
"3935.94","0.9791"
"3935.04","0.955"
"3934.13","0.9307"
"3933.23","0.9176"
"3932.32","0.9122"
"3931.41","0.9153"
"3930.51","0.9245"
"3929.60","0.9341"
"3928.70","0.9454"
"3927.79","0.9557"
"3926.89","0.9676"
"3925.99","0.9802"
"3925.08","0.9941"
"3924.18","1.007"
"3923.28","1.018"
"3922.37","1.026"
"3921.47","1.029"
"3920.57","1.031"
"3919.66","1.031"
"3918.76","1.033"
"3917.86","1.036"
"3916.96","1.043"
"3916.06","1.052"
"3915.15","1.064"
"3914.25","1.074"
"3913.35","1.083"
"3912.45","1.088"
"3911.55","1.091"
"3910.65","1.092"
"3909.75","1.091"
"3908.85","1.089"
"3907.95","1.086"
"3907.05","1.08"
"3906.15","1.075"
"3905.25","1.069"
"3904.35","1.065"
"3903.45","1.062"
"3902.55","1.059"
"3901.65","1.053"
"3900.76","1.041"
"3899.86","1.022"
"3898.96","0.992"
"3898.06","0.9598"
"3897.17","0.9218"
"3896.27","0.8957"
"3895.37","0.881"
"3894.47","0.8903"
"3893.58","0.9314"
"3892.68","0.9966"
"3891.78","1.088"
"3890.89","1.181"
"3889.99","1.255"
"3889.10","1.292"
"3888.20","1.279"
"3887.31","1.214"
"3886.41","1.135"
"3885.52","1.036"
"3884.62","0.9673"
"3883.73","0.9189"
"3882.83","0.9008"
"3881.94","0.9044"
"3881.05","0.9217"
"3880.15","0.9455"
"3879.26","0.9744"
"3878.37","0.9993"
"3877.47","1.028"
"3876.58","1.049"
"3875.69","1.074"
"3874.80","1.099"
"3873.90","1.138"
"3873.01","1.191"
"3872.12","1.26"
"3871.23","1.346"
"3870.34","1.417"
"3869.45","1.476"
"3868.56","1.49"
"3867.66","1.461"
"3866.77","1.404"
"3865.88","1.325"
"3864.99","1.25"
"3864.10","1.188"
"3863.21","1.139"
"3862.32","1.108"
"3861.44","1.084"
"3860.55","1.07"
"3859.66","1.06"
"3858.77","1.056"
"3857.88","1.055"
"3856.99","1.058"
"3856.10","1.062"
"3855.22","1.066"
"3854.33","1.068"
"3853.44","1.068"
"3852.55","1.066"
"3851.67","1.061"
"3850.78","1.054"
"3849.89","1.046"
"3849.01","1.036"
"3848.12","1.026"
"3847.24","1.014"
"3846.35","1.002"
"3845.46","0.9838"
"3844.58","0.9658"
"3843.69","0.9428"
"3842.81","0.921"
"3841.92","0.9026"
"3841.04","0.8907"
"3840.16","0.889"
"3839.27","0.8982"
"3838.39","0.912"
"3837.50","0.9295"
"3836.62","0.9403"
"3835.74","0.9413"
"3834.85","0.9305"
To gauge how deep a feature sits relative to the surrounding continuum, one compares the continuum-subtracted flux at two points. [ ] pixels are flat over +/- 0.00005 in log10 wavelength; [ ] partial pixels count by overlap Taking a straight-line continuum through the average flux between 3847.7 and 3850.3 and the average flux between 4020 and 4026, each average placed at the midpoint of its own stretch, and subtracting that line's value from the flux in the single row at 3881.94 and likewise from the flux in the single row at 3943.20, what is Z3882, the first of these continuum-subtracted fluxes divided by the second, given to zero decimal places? 4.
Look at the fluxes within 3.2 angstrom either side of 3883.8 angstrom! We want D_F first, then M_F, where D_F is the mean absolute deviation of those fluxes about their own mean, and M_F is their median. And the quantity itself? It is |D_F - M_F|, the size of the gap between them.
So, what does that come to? 0.855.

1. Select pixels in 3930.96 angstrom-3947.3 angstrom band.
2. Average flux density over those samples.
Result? 0.99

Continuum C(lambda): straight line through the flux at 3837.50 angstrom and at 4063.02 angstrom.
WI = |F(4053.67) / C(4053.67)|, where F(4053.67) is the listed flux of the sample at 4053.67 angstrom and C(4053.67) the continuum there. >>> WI 1.03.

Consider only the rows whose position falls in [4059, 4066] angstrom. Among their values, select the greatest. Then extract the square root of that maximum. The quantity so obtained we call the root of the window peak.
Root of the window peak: 1.02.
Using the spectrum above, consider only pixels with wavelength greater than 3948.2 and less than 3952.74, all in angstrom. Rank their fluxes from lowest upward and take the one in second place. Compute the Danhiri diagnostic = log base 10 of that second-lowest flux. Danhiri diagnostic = 0.018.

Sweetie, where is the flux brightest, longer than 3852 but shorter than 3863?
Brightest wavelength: 3862.32 angstrom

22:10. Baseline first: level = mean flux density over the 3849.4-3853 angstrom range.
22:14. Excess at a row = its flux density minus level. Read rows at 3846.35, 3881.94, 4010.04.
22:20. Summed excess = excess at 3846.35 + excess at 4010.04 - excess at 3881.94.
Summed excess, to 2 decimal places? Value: 0.09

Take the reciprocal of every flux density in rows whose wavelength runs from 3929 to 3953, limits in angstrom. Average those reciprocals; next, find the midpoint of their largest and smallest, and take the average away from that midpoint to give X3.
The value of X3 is 0.017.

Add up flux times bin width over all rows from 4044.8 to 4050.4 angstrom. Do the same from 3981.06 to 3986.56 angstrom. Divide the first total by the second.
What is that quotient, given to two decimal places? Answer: 1.02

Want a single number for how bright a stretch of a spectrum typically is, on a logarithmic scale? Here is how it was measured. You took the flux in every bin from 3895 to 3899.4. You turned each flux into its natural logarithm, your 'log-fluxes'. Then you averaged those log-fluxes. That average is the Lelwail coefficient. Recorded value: -0.073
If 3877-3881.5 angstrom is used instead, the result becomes -0.027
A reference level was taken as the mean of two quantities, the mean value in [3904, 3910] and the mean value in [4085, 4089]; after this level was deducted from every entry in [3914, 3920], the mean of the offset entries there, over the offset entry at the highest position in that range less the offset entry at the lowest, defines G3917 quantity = -0.6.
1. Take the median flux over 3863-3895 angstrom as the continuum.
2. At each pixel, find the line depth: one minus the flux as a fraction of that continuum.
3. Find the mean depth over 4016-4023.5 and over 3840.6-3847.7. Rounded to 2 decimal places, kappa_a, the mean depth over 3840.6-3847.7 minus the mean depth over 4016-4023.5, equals 0.08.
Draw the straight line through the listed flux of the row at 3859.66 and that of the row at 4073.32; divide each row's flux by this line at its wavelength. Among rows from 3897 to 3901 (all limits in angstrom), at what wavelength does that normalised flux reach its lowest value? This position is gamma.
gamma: 3897.17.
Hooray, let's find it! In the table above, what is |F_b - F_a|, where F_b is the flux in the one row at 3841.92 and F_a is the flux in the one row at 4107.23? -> 0.056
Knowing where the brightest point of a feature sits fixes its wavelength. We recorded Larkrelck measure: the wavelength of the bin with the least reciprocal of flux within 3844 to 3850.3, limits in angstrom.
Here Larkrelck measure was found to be 3849.89 angstrom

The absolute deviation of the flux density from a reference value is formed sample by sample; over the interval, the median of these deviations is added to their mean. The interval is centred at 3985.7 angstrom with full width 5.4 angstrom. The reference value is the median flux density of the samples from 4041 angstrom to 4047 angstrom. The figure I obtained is 0.072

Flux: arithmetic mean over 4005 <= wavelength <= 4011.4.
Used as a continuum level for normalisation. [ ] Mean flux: 1.05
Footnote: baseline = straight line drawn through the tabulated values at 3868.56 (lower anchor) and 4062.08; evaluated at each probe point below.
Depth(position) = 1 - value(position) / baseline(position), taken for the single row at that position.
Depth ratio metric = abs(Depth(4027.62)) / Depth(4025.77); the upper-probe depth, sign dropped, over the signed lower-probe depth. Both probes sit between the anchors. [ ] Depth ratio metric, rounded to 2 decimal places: 1.24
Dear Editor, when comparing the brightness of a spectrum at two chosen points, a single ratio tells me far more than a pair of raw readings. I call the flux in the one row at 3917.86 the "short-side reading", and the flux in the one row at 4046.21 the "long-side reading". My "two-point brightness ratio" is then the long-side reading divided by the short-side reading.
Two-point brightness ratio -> 0.94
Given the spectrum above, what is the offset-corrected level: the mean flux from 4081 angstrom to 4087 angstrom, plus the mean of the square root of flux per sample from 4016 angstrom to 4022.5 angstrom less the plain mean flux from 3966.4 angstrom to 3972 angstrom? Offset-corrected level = 0.82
